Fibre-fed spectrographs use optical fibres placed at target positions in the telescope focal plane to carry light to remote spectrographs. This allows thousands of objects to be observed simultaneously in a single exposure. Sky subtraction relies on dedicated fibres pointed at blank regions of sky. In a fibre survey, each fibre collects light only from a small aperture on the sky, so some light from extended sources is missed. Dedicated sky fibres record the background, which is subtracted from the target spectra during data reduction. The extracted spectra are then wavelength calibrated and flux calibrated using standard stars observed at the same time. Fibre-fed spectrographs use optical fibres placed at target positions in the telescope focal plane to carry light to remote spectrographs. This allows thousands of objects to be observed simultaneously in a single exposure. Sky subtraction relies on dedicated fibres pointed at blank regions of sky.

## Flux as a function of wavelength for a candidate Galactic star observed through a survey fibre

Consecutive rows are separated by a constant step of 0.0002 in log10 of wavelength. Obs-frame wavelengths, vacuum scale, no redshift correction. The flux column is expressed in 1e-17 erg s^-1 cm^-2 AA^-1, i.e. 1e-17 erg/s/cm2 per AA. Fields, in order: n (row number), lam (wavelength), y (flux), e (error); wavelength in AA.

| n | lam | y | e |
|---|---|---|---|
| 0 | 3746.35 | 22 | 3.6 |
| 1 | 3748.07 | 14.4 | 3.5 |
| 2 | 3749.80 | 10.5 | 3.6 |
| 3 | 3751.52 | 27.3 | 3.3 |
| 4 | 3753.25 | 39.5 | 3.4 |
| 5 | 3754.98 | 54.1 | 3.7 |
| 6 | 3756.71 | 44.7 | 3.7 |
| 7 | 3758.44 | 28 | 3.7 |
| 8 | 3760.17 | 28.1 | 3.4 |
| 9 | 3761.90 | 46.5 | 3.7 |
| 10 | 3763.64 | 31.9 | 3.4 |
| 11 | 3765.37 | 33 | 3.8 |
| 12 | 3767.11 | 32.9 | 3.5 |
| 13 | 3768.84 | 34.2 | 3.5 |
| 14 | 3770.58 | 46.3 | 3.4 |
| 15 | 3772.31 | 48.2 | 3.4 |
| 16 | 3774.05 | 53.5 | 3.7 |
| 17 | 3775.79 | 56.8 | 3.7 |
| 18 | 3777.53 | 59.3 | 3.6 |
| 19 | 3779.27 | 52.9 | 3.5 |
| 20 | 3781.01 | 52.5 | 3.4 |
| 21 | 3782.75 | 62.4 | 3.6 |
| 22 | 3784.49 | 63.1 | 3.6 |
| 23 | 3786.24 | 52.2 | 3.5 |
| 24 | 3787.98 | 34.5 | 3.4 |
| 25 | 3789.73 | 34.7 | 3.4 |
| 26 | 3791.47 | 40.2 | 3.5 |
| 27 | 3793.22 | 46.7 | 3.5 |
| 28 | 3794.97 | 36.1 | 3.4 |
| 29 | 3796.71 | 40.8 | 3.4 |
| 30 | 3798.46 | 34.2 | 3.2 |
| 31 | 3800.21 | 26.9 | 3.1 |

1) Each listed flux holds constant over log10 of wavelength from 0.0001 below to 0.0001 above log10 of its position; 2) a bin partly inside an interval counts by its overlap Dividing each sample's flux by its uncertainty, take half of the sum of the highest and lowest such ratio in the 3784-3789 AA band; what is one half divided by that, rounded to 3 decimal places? 0.036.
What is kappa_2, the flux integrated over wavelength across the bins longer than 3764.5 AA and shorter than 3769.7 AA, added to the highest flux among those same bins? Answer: 208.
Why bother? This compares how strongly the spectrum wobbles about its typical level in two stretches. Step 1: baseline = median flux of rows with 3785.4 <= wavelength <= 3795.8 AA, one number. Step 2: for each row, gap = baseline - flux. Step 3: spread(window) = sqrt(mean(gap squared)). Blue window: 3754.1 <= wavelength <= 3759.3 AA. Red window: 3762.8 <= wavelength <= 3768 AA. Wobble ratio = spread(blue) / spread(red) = 2.1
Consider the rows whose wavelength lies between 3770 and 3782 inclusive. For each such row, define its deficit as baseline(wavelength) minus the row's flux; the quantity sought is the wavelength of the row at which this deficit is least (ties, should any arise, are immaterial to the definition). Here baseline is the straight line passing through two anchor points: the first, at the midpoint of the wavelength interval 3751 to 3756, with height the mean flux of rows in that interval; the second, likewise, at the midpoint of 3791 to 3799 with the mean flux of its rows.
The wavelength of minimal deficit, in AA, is 3777.53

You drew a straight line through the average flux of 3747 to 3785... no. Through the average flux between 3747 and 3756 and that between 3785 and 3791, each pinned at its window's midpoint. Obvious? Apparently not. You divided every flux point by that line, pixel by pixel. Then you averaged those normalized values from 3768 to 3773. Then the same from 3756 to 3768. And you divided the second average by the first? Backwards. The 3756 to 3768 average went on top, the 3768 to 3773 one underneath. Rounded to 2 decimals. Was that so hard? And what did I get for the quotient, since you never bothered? 0.89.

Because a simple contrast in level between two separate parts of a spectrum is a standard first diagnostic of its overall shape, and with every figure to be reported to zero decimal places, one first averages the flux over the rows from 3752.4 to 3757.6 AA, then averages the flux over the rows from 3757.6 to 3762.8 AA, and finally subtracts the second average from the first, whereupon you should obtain 12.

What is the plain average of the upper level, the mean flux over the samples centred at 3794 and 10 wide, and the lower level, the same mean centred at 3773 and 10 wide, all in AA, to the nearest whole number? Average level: 44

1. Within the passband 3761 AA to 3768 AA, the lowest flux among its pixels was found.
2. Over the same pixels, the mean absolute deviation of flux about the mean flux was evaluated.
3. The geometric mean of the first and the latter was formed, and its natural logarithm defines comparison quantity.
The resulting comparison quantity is 2.56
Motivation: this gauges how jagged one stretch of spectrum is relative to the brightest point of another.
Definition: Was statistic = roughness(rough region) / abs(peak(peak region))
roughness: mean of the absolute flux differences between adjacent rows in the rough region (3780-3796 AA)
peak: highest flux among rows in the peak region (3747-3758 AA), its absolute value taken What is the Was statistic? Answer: 0.14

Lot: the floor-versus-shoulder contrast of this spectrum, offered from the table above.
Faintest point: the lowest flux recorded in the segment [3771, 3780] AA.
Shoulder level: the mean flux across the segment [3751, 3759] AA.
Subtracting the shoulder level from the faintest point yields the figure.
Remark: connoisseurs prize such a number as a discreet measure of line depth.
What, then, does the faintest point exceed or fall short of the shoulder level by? 9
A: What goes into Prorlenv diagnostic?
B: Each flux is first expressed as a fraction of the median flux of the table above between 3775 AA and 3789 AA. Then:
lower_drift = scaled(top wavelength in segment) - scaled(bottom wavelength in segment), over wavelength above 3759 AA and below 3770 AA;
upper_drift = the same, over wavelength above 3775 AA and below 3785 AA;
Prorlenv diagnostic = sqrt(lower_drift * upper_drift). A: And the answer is 0.11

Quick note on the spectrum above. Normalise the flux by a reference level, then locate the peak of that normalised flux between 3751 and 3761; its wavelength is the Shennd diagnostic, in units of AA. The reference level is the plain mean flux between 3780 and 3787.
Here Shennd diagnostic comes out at 3754.98 AA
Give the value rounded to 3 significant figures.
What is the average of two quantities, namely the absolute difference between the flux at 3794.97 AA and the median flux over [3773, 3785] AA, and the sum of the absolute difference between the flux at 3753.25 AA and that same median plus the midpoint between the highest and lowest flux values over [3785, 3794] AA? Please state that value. 40.7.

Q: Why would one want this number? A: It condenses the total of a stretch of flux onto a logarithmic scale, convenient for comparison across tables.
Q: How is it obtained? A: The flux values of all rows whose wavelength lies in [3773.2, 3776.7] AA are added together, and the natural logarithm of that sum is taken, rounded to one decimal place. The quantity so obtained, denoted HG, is 4.7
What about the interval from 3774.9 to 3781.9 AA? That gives 5.4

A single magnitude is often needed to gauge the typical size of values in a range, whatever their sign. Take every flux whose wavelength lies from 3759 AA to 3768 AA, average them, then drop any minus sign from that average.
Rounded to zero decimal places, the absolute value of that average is 34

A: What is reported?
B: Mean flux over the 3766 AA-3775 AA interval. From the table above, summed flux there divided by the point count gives 43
